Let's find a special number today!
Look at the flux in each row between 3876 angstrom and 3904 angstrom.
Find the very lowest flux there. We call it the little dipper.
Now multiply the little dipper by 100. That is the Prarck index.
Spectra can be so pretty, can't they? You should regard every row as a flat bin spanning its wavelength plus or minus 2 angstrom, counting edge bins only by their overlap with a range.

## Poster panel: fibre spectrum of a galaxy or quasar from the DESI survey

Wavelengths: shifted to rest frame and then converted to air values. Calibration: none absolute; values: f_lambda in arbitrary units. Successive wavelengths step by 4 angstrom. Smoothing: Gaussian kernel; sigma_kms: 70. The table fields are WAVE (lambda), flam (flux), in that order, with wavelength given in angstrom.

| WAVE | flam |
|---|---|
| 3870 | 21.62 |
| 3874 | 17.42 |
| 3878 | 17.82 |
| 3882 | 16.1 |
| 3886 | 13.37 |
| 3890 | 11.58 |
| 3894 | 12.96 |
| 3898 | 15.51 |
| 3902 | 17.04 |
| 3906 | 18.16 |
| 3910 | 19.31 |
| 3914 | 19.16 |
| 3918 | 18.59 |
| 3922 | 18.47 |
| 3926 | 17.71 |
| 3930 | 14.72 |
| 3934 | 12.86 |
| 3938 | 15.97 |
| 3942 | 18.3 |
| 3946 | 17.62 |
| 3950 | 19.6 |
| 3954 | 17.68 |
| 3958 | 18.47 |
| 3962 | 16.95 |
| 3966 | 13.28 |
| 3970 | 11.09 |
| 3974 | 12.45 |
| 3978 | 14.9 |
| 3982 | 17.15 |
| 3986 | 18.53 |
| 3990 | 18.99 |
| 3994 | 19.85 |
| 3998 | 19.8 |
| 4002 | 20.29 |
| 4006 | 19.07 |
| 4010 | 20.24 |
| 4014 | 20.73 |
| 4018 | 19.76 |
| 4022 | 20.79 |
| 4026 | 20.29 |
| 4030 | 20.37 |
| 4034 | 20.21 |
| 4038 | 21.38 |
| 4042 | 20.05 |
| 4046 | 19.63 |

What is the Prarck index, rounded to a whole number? 1158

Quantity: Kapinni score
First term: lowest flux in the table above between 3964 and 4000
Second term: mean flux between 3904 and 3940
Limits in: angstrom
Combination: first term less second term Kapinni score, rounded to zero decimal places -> -6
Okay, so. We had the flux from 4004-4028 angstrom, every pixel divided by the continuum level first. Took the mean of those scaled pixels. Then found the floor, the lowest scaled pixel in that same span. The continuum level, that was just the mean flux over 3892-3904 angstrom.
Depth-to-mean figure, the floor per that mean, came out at 0.95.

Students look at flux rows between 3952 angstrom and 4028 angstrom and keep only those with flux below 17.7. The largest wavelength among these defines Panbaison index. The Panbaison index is 3982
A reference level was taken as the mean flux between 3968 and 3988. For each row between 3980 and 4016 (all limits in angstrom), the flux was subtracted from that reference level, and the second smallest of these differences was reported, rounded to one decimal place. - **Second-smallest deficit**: -5.5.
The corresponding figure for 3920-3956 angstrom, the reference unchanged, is -3.6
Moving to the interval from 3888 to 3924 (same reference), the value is -4.3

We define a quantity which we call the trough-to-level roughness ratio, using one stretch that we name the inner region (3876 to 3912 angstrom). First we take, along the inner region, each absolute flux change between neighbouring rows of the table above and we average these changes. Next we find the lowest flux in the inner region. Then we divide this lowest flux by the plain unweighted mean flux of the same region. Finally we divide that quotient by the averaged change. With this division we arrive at 0.42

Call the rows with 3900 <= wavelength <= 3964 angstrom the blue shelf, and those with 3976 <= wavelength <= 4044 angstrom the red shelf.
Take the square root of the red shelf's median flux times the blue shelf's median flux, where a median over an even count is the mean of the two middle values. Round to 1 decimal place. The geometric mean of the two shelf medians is 19.0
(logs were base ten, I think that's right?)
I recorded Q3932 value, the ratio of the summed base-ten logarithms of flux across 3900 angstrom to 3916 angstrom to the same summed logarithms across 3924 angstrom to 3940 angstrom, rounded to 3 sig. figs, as 1.07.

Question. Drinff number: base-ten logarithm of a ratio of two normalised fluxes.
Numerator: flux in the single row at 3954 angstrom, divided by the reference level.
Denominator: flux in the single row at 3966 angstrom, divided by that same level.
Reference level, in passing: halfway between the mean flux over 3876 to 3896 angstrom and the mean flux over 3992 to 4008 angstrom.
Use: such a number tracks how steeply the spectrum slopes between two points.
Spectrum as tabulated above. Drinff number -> 0.12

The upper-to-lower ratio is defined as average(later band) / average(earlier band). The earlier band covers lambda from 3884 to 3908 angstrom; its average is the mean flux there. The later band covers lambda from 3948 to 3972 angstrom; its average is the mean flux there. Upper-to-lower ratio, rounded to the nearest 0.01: 1.10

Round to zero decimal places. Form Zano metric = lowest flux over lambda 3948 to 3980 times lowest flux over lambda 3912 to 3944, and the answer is 143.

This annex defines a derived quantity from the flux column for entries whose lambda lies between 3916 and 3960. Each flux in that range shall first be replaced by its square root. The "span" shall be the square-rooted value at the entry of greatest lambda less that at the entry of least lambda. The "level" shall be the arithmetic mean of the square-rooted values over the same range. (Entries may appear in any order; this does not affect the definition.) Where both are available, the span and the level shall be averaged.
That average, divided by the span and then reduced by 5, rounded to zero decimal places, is -153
